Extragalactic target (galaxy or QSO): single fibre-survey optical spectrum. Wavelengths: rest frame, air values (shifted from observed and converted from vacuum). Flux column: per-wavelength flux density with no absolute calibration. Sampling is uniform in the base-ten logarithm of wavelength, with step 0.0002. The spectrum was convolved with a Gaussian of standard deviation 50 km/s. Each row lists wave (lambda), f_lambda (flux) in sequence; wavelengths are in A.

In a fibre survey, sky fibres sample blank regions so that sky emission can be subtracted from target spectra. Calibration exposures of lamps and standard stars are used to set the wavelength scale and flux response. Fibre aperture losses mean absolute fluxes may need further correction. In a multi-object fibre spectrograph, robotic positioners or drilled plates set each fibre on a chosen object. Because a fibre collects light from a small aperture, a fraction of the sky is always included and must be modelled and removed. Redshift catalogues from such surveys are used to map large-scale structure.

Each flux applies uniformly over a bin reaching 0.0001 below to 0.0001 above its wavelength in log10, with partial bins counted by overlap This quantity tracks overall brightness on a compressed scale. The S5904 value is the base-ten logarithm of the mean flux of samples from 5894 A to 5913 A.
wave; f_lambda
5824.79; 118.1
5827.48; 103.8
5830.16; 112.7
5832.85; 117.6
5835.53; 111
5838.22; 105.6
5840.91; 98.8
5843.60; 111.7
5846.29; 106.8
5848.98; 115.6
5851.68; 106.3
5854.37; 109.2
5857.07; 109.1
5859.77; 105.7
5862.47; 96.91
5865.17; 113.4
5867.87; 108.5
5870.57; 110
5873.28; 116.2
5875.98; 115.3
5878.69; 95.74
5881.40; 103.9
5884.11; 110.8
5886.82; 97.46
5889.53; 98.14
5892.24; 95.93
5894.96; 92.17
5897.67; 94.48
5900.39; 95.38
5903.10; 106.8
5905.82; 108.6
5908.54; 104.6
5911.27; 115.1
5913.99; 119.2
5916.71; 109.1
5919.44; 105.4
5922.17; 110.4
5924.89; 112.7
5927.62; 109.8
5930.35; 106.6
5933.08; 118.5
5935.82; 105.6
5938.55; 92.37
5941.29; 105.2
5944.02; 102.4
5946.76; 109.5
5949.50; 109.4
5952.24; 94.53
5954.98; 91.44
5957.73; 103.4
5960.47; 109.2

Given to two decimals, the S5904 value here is 2.01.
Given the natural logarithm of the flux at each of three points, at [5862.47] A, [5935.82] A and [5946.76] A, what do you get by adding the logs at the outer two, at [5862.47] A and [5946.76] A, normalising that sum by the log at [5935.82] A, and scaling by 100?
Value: 199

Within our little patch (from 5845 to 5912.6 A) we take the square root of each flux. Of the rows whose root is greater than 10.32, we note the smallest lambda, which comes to 5846.29 A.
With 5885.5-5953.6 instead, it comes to 5903.10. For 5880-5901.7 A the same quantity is 5884.11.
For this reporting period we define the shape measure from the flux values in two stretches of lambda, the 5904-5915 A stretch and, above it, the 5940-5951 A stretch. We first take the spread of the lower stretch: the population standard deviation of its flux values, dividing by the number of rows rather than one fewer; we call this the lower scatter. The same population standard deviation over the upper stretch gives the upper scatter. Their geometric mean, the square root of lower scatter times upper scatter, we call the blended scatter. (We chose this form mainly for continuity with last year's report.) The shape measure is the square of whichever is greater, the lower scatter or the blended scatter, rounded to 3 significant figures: 31.9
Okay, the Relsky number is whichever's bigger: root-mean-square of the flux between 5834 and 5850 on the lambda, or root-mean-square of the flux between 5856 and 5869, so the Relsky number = 108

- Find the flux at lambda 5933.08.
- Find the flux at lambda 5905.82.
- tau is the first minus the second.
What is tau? 10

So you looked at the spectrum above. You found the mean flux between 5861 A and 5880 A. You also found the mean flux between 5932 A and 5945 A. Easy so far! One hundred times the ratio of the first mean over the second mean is 103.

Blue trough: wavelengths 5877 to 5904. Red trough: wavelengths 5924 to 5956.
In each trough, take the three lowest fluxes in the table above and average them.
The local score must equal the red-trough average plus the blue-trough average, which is 187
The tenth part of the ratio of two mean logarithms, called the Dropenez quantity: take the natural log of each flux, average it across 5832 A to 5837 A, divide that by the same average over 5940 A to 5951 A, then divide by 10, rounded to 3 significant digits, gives 0.101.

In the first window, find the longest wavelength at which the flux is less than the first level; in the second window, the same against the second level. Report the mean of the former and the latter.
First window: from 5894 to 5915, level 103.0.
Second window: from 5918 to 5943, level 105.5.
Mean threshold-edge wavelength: 5920.8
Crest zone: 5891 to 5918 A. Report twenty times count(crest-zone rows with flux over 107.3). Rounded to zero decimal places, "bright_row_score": 80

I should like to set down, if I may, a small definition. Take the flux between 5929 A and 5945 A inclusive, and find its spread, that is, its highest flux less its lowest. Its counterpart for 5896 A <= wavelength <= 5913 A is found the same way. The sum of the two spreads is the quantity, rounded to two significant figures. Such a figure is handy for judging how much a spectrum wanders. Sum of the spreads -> 47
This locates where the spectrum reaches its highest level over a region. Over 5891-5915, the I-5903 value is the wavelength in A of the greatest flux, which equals 5913.99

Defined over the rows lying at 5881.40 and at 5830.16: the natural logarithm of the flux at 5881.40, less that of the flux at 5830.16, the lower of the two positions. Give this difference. -0.081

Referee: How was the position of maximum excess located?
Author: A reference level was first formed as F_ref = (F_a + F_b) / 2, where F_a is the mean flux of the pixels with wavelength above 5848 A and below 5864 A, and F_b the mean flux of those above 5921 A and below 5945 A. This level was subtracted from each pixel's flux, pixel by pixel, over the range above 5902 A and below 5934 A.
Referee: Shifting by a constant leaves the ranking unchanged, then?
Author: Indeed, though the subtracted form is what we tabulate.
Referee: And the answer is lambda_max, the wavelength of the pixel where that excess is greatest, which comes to 5913.99 A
